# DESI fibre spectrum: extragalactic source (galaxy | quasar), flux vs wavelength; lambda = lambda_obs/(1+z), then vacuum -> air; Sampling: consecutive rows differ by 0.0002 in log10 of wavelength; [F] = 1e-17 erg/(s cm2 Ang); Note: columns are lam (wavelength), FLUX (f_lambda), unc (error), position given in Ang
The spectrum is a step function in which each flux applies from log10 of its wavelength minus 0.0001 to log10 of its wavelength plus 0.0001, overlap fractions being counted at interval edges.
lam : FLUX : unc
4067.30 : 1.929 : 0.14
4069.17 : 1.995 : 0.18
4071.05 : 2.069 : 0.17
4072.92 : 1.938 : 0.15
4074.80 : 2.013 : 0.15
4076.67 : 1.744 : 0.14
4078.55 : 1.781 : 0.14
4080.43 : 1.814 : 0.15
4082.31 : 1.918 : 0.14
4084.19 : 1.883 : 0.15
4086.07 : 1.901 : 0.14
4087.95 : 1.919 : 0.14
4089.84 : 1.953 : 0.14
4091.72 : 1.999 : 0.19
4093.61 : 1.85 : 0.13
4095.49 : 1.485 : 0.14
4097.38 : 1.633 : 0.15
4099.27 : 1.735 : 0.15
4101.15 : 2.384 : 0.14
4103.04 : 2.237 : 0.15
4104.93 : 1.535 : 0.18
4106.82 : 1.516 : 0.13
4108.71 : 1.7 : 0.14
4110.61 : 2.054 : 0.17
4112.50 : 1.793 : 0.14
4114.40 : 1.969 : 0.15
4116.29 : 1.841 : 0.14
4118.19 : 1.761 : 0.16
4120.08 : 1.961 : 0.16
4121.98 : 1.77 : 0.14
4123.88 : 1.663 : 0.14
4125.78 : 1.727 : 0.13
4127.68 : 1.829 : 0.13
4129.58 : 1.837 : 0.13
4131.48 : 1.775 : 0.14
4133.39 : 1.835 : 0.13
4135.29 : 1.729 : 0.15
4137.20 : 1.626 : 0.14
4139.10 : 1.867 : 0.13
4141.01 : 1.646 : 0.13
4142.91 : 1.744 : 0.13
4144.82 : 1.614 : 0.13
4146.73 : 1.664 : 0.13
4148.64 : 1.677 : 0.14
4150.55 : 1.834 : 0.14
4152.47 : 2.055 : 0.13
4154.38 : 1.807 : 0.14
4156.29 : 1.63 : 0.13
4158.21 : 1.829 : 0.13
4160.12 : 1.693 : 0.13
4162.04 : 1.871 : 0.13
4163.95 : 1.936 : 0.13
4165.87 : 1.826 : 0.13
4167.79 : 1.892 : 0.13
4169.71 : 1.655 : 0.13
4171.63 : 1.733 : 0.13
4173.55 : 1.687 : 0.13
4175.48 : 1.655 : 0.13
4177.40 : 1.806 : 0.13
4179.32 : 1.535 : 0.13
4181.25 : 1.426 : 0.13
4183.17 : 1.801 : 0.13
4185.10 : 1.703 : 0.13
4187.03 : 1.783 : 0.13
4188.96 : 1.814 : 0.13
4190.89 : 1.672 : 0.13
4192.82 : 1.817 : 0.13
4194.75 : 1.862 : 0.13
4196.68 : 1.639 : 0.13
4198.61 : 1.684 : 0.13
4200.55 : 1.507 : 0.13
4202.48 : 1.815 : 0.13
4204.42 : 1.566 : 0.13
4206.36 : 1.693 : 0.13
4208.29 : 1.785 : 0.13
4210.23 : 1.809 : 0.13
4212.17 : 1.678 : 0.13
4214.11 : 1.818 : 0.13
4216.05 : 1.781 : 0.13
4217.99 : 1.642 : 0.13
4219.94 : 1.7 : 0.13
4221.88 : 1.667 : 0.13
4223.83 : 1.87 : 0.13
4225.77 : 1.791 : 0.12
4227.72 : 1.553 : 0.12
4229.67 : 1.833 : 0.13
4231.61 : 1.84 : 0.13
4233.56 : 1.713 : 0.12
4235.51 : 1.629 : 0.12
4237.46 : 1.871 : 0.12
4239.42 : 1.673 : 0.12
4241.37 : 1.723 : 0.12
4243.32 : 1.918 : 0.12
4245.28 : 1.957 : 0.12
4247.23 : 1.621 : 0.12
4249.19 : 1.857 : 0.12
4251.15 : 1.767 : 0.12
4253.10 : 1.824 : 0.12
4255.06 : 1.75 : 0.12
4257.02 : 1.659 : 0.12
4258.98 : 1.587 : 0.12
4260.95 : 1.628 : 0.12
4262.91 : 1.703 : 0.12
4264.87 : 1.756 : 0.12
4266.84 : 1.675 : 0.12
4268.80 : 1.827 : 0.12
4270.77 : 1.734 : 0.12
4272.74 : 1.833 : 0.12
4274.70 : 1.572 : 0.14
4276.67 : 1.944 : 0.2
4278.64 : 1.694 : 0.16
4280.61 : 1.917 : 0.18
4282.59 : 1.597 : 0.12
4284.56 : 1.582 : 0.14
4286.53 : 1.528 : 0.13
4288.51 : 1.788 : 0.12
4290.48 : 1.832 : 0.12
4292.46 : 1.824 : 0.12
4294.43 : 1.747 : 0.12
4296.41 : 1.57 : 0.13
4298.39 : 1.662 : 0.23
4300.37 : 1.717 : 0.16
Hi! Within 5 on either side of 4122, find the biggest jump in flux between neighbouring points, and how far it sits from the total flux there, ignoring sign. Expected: 8.68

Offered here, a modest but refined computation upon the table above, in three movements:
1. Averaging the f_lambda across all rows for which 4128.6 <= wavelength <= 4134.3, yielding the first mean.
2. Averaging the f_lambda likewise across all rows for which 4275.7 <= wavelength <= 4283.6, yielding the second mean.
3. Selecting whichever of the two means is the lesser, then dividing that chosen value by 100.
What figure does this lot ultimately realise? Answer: 0.0179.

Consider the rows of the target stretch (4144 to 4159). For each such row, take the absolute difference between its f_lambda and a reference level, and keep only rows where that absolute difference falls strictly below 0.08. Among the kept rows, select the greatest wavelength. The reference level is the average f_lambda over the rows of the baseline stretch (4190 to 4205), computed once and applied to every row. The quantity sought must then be 4156.29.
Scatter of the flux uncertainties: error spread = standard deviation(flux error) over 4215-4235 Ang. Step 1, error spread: 0.005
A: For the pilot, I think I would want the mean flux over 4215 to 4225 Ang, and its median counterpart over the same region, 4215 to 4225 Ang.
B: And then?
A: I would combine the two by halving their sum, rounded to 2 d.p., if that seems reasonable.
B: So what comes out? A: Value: 1.72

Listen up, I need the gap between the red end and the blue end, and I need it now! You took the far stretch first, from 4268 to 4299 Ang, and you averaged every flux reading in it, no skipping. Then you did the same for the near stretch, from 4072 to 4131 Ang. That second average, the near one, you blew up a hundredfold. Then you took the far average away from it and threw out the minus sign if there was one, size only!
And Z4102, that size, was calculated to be 183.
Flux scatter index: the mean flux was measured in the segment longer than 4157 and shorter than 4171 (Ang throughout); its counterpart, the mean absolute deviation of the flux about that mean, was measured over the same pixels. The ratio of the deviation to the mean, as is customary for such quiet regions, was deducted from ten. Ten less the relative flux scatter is 9.96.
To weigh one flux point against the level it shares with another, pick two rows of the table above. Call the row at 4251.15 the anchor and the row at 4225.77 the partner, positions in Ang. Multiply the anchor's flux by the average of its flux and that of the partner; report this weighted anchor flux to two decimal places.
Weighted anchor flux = 3.14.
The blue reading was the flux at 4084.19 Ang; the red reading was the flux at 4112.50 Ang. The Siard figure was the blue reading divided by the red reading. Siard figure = 1.05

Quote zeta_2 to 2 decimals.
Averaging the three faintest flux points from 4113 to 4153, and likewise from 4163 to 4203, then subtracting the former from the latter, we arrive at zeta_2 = -0.14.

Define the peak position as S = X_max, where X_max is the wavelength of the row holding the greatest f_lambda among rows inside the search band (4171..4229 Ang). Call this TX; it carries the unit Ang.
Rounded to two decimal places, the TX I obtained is 4223.83 Ang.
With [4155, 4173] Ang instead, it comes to 4163.95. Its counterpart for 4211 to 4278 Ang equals 4245.28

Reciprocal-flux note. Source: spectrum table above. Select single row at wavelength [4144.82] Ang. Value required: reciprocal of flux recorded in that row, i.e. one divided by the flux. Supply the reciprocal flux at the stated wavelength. 0.620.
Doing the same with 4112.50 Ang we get 0.558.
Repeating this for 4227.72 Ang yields 0.644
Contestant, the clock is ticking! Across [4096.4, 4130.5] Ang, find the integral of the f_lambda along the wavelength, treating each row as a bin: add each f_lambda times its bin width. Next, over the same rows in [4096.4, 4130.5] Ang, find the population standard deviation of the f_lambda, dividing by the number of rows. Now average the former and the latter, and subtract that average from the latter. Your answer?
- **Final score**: -31.1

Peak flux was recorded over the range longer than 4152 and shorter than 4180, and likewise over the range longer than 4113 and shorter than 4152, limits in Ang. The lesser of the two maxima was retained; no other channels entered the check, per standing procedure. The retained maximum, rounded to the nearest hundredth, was 1.97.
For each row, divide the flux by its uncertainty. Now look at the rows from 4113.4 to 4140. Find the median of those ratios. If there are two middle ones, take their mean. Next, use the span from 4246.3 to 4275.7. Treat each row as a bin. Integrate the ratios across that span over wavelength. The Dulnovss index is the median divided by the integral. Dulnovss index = 0.031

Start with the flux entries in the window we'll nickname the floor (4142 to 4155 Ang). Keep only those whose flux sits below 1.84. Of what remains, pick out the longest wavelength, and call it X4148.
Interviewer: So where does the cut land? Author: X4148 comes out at 4154.38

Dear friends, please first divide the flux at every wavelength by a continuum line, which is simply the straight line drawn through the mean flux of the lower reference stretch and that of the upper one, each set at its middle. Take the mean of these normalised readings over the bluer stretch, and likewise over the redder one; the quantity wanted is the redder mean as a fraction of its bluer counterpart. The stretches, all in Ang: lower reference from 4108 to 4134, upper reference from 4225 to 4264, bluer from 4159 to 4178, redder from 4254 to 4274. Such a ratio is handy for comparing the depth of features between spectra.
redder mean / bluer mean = 1.00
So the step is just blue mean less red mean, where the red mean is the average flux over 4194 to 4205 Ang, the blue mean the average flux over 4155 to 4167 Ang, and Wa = 0.12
